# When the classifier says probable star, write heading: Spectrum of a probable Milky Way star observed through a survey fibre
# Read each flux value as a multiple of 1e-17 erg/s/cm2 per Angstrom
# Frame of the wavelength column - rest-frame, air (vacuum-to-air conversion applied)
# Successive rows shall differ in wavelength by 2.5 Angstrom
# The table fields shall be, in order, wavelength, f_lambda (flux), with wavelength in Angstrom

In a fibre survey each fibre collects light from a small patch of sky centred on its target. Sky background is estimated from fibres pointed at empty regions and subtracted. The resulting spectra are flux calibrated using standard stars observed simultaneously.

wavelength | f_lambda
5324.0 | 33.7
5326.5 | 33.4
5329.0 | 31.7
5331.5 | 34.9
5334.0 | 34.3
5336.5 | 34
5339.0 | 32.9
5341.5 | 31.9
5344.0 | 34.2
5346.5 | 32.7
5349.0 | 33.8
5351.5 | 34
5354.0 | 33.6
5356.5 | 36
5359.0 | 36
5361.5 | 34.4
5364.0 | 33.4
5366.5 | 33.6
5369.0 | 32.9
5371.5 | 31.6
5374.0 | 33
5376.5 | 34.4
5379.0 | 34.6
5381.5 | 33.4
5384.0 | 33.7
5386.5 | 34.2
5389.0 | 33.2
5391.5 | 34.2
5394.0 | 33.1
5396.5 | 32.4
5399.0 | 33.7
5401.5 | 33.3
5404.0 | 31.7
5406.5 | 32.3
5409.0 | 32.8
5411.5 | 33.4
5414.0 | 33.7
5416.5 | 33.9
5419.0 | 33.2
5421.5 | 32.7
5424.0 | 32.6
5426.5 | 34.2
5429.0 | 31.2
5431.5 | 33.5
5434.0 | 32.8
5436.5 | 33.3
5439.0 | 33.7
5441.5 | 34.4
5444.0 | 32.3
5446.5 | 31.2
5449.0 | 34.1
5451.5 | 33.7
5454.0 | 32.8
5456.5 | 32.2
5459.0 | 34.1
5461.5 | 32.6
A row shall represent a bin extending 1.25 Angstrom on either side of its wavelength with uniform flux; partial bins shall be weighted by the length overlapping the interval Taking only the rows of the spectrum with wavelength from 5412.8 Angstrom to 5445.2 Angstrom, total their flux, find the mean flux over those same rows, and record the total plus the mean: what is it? 465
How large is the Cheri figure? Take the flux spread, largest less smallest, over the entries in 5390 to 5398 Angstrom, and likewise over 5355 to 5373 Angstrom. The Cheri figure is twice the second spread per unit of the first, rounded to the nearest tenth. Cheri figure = 4.9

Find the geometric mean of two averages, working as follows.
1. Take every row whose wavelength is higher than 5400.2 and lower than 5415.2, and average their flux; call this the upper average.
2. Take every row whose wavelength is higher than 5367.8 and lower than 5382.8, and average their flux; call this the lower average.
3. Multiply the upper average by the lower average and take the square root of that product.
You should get 33.1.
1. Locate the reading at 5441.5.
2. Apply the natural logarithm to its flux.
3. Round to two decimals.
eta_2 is 3.54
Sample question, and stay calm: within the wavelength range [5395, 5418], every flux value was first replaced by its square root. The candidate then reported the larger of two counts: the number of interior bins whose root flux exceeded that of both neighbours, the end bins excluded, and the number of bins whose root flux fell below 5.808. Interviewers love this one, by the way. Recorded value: 8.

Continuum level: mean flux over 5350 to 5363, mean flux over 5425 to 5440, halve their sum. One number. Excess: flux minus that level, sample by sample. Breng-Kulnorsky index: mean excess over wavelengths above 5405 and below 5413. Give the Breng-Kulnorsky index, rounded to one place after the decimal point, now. -1.1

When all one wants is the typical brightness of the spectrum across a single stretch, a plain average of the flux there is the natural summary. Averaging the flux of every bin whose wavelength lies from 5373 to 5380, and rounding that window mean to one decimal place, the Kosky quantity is 34.0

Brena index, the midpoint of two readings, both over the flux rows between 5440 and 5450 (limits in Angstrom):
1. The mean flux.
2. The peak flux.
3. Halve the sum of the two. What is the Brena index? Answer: 33.7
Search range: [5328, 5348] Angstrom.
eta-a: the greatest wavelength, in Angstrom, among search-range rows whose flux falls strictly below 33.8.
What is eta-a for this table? 5346.5 Angstrom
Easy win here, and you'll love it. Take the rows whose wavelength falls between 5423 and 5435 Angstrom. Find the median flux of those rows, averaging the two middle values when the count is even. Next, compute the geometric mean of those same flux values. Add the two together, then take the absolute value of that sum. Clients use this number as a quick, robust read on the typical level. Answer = 65.6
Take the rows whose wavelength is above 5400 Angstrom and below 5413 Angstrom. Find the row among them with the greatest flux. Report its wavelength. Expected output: 5411.5 Angstrom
